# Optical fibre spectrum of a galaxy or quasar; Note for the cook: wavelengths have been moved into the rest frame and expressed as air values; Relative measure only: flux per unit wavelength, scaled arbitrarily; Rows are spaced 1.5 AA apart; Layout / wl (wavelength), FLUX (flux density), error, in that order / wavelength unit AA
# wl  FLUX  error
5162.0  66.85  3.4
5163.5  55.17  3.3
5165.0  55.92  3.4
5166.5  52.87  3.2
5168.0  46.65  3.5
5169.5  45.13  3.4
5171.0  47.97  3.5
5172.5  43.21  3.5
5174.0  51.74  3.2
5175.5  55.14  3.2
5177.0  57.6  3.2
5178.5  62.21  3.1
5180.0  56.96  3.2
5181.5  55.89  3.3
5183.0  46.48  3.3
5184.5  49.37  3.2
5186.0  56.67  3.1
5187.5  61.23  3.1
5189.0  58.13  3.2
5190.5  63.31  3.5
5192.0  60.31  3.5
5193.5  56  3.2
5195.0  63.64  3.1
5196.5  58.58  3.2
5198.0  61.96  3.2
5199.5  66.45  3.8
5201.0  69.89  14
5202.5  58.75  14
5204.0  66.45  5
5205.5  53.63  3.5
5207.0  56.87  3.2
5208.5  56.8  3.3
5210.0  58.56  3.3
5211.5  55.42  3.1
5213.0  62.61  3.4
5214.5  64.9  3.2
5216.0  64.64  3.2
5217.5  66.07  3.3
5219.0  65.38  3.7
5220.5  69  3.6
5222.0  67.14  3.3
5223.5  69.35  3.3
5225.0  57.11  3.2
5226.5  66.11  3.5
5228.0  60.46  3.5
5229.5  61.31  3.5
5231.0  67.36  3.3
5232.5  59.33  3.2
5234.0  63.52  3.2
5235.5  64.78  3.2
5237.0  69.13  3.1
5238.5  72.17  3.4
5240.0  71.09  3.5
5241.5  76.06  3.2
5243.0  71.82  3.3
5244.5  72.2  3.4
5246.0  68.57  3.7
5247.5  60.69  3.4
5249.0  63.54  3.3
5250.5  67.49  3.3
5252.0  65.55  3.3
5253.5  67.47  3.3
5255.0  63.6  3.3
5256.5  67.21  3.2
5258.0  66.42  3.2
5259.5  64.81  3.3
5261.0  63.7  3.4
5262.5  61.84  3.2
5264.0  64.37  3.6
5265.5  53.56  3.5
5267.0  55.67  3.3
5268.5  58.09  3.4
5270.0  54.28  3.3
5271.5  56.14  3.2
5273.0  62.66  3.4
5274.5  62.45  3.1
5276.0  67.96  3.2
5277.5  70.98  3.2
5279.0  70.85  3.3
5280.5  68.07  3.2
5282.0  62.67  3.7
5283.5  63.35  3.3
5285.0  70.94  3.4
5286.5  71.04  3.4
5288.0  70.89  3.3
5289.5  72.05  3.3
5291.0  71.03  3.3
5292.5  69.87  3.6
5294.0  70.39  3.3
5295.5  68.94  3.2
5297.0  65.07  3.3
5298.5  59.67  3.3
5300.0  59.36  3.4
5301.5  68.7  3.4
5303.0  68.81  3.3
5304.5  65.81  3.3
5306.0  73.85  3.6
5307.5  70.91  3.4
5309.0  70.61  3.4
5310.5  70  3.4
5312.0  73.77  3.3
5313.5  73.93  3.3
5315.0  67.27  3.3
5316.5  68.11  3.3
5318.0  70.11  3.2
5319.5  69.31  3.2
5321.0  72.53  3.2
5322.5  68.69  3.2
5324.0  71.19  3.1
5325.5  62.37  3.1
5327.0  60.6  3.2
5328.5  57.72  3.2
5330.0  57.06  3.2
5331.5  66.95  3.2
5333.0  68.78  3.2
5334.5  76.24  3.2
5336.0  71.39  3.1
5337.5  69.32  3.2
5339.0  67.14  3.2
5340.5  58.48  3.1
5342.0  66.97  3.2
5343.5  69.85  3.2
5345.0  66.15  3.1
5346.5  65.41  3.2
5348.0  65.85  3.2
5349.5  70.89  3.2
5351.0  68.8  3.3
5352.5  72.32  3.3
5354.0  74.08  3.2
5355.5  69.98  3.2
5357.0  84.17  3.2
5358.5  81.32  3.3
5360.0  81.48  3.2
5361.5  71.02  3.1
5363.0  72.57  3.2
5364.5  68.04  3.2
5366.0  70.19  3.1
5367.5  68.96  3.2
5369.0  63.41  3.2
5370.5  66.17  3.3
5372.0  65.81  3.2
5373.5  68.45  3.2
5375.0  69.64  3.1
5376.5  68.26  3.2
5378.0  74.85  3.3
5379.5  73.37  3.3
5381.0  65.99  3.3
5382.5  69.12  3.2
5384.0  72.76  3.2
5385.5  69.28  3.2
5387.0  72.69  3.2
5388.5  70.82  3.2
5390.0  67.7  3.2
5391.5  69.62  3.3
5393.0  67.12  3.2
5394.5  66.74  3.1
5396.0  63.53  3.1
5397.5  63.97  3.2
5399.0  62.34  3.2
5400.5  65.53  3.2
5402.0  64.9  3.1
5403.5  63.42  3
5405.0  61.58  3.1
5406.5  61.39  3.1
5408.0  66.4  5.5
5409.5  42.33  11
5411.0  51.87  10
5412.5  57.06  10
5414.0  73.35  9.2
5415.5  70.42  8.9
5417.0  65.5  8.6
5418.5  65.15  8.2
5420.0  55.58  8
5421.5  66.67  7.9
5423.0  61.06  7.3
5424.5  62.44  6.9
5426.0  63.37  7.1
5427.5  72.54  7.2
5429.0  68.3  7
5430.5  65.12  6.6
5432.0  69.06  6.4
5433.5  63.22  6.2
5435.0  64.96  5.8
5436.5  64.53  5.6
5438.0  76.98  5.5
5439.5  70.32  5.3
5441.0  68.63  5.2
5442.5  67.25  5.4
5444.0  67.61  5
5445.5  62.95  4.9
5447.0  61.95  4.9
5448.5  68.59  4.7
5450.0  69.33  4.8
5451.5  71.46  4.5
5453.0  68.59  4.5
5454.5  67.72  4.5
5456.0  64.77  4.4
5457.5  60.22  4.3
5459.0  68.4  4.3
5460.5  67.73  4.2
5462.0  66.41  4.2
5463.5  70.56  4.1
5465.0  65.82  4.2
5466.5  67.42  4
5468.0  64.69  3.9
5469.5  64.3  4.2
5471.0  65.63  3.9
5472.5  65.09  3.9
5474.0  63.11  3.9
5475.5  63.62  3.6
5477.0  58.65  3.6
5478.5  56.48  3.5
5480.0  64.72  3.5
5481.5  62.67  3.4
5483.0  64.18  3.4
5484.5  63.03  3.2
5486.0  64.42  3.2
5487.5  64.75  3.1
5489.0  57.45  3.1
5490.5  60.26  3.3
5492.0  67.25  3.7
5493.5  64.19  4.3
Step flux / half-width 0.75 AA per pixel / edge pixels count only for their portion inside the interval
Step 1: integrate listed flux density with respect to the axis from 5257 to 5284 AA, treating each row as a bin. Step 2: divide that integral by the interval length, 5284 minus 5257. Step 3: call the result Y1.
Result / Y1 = 62.7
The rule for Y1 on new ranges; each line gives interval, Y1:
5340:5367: 71.1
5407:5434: 63.3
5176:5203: 59.0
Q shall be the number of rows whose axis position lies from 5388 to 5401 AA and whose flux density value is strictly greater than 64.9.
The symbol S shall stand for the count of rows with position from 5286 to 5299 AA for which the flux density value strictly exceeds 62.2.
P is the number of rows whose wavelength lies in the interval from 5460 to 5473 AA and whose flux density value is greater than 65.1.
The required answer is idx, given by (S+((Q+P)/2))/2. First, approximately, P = 6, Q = 6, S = 8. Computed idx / 7.00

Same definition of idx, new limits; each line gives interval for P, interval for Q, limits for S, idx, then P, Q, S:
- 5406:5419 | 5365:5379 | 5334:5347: 7.25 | 5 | 8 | 8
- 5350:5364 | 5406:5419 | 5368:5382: 8.00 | 9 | 5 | 9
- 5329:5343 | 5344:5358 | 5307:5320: 8.50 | 7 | 9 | 9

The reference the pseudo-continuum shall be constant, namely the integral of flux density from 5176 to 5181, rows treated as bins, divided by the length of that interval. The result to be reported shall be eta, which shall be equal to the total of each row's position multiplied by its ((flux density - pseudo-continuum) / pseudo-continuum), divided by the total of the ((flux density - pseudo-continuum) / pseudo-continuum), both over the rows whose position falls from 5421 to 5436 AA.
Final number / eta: 5428.6 AA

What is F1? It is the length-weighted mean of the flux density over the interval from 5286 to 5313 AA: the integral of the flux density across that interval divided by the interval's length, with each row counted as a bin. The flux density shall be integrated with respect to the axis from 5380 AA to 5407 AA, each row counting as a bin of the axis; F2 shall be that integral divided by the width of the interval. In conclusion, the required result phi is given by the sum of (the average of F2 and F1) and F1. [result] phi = 136.8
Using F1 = 69.0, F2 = 67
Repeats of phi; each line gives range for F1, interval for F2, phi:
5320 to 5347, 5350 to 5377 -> 135.5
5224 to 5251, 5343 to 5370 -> 135.1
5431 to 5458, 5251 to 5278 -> 132.0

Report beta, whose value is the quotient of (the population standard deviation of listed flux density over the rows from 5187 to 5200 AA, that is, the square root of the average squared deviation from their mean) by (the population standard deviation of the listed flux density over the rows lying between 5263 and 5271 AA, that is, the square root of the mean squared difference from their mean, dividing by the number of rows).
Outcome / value 0.8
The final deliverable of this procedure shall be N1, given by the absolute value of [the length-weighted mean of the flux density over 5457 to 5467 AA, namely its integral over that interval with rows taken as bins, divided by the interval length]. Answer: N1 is 66.8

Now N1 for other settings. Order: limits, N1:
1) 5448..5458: 67.4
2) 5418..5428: 63.6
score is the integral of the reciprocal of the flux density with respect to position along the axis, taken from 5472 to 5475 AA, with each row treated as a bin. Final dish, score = 0.047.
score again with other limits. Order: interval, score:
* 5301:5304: 0.044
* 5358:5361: 0.037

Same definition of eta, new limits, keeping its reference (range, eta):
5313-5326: 5319.0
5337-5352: 5344.7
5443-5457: 5450.4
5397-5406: 5401.0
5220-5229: 5223.1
